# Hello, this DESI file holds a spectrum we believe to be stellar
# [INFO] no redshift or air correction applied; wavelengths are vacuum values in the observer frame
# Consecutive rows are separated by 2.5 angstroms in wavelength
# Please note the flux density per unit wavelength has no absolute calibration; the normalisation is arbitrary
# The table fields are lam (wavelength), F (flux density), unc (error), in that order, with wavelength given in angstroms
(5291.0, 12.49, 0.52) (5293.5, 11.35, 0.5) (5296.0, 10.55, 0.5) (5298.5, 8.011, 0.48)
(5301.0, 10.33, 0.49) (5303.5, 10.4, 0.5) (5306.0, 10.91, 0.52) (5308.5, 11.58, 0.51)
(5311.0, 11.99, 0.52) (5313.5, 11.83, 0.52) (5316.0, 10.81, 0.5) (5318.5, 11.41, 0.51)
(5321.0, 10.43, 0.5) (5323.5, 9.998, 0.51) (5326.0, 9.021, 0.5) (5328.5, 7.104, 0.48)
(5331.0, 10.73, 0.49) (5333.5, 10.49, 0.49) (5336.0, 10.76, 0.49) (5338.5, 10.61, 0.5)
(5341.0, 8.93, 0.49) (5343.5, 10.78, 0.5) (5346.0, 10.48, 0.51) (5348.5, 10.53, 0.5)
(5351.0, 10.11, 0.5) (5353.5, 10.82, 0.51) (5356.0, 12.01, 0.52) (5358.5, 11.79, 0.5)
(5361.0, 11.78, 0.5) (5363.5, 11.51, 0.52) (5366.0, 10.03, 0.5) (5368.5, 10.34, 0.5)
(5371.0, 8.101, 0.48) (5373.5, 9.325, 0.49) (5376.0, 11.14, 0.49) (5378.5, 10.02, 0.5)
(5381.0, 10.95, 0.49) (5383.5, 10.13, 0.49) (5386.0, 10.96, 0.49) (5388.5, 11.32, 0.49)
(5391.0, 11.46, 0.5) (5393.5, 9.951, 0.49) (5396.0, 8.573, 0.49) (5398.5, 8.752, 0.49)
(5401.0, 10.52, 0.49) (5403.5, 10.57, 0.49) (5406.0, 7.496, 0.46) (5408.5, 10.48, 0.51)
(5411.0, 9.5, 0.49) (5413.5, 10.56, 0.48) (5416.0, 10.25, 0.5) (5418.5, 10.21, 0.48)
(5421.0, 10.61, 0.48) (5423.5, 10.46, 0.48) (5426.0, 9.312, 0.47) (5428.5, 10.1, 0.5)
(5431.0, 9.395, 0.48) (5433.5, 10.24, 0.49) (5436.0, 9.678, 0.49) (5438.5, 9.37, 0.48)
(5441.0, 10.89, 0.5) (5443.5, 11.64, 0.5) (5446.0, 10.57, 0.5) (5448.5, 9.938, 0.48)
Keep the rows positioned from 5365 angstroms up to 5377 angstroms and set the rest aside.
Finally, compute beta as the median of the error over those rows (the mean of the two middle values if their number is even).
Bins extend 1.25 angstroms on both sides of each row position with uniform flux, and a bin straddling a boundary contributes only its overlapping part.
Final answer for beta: 0.490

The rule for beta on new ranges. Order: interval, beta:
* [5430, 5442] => 0.490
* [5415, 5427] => 0.480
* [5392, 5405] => 0.490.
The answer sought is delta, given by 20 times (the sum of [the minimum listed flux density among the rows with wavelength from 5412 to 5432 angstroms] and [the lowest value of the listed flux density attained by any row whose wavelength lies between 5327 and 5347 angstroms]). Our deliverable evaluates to 328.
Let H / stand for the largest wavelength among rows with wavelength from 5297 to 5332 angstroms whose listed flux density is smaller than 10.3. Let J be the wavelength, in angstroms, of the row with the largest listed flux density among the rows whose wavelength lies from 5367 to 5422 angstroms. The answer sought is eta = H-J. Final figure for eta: -62.5 angstroms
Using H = 5328.5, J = 5391.0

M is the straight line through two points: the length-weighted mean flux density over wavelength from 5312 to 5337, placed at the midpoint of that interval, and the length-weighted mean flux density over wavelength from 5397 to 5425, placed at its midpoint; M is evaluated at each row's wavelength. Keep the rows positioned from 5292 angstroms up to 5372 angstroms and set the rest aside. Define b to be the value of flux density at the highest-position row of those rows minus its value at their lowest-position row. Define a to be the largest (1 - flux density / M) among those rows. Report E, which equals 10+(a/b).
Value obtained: 9.9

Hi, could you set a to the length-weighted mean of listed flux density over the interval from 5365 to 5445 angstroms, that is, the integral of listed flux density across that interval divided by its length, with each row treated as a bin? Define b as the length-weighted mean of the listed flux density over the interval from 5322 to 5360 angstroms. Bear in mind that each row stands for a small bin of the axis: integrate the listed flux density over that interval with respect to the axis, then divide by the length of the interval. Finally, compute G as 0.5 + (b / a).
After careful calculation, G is 1.52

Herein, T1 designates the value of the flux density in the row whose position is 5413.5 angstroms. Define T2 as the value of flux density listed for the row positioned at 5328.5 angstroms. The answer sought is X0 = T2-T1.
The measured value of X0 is -3.5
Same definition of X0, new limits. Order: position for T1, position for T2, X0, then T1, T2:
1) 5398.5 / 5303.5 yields 1.6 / 8.752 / 10.4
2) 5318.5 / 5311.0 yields 0.6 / 11.41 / 11.99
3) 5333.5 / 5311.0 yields 1.5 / 10.49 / 11.99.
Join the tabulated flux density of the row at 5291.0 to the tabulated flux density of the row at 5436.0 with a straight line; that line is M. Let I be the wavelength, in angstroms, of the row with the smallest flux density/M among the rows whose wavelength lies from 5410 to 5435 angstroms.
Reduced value 5411.0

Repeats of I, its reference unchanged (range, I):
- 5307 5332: 5328.5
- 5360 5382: 5371.0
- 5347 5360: 5351.0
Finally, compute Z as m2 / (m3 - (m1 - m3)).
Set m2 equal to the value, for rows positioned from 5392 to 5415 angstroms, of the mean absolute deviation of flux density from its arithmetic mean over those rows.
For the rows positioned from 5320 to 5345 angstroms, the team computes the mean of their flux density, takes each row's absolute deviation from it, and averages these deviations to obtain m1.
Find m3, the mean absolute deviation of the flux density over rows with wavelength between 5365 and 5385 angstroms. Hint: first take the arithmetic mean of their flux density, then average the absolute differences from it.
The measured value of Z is 2.4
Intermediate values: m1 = 0.92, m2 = 0.91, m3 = 0.65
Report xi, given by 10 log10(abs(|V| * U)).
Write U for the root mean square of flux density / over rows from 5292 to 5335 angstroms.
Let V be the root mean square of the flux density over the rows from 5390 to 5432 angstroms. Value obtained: 20.2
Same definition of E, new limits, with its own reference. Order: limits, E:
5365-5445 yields 10.2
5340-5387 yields 10.1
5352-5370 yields 10.0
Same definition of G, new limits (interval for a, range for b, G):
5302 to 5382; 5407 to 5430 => 1.46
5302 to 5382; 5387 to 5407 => 1.44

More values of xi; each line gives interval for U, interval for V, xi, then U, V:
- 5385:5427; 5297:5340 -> 20.2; 10.11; 10.45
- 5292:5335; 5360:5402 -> 20.4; 10.48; 10.34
